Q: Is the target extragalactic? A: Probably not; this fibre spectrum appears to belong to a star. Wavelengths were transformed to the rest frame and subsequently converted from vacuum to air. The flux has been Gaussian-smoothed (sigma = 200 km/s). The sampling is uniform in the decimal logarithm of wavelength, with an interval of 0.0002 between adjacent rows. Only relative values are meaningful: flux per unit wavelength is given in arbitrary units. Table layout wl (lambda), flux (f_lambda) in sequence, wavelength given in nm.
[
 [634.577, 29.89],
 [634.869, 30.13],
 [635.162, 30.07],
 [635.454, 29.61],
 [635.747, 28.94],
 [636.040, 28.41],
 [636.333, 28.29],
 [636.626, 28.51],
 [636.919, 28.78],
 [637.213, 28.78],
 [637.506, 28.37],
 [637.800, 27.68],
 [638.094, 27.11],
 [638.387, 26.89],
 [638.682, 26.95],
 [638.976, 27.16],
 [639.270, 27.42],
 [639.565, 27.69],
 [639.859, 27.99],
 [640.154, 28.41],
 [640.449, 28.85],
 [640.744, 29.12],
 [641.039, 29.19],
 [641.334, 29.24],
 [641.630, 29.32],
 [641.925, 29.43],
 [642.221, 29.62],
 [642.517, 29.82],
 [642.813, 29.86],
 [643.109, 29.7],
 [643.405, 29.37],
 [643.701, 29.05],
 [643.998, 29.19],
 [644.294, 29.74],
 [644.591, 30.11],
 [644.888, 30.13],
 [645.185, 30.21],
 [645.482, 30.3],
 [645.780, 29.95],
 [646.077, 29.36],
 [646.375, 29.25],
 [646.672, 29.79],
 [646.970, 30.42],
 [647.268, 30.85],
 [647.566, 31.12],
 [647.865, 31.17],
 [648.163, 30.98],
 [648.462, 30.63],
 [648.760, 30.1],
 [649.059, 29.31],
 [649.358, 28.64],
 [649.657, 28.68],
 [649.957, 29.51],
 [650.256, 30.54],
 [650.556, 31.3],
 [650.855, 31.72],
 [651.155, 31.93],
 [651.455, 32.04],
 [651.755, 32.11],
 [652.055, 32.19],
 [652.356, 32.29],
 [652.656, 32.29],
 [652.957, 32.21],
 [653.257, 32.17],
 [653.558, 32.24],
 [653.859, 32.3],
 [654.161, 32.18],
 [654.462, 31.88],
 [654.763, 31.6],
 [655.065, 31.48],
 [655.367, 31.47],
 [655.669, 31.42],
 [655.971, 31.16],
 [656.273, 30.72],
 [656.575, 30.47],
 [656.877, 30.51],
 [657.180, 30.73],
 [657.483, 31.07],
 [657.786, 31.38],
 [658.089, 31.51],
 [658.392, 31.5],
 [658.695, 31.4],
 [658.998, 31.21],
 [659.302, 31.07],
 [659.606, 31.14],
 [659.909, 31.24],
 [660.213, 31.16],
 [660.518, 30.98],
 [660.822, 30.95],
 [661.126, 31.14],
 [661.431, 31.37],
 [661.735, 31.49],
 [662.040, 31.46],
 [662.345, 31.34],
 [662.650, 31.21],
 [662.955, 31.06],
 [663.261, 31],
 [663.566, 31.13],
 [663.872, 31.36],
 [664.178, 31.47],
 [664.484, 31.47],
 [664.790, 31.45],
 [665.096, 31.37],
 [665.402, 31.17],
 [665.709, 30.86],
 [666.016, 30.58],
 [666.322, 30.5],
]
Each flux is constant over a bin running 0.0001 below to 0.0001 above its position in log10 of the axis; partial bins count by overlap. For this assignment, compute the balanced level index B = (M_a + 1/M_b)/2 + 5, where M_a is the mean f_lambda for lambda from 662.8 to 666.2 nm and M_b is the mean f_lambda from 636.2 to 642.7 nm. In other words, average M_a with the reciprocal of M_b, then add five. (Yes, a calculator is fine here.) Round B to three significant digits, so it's 20.6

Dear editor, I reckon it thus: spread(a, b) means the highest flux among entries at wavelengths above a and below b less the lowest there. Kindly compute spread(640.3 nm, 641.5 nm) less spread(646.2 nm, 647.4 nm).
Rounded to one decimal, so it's -1.2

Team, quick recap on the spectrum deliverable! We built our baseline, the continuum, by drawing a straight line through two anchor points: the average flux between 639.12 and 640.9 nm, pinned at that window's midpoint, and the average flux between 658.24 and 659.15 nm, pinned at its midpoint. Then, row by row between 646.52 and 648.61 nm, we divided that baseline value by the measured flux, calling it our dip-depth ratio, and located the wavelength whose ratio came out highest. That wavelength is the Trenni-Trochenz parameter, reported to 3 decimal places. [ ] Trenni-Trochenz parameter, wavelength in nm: 646.672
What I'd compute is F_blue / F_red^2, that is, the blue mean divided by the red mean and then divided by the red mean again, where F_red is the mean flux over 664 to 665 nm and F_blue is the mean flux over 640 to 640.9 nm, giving 0.0291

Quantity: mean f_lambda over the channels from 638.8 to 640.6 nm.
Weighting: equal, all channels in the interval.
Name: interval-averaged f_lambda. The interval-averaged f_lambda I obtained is 27.9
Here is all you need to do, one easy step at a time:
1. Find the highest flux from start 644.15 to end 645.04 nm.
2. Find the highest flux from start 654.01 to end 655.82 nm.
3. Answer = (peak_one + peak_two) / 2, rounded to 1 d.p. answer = 31.2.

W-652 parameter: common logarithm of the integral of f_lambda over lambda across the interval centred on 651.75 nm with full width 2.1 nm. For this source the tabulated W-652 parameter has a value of 1.829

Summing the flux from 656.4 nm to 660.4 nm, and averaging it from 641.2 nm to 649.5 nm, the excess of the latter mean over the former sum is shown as -375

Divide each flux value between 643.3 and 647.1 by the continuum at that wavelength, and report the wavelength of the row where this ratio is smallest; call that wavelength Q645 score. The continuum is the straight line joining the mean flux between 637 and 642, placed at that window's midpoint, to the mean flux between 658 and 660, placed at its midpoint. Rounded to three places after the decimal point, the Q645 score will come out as 646.375 nm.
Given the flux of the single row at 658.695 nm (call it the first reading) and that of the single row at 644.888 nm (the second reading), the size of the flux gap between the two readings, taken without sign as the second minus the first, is 1.3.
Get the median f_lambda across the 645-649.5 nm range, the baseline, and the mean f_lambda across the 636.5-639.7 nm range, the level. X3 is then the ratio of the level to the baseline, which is 0.919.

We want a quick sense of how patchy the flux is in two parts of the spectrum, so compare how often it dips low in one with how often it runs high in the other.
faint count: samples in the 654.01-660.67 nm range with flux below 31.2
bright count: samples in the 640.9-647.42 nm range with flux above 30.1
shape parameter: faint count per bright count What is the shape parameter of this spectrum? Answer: 1.7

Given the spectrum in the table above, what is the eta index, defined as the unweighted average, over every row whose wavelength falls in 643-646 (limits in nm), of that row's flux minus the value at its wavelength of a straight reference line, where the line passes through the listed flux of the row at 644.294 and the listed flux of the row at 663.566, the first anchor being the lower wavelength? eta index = 0.0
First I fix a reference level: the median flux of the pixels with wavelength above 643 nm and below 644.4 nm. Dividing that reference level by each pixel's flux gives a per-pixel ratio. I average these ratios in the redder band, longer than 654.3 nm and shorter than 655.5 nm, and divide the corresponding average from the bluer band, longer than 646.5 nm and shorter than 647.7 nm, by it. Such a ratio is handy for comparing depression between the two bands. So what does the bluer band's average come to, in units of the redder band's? 1.04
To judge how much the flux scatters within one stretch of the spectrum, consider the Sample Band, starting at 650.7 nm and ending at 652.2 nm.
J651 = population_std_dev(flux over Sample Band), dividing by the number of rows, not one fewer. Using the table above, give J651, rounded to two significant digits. 0.16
